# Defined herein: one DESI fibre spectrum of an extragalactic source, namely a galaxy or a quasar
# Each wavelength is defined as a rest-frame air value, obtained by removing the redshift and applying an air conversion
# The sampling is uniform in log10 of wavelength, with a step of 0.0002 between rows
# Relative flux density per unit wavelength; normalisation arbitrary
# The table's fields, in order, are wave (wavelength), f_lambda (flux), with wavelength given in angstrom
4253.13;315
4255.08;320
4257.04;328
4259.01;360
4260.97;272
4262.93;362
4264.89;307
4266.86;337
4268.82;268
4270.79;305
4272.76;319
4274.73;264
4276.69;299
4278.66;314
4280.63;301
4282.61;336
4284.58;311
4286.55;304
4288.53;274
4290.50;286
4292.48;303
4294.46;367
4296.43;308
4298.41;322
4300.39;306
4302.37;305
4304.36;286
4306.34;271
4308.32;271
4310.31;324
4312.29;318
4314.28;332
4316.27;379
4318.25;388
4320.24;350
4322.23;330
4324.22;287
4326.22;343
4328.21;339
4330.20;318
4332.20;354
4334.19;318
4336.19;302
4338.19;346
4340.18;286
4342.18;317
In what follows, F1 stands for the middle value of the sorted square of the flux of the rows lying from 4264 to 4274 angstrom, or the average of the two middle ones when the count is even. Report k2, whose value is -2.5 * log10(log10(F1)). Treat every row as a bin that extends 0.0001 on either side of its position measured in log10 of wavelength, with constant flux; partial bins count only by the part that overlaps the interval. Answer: -1.74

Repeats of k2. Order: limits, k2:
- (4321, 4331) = -1.76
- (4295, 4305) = -1.74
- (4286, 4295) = -1.74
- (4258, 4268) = -1.76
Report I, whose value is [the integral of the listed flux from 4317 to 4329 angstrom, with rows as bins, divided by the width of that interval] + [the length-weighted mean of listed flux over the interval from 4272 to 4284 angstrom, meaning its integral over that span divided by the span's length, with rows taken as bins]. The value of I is 646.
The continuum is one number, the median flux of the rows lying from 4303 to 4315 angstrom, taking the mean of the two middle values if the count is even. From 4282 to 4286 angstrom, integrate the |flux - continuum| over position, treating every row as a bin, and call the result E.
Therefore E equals 73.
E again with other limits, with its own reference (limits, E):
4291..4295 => 109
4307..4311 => 109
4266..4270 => 132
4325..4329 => 151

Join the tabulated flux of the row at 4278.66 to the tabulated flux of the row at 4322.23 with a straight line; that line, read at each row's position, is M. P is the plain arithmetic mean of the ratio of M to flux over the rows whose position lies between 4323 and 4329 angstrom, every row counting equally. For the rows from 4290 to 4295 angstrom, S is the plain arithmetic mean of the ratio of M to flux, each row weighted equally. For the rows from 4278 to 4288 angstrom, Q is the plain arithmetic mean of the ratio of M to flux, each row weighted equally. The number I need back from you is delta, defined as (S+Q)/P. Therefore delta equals 1.96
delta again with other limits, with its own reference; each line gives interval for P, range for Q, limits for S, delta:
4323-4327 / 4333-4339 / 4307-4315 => 1.98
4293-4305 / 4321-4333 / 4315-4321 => 1.85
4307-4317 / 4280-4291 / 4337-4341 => 2.09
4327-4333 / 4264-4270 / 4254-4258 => 1.99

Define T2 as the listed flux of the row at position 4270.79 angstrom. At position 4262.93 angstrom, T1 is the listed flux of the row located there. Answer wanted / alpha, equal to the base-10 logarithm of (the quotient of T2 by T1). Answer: -0.07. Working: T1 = 362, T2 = 305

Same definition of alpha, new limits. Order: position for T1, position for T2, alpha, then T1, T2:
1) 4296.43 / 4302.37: 0.00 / 308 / 305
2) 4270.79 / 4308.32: -0.05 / 305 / 271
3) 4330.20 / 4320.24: 0.04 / 318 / 350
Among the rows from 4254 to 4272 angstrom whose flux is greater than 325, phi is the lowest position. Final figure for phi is 4257.04 angstrom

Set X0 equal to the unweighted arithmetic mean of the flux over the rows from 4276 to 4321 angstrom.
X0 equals 315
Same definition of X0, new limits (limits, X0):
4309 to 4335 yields 337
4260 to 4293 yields 304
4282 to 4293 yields 302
